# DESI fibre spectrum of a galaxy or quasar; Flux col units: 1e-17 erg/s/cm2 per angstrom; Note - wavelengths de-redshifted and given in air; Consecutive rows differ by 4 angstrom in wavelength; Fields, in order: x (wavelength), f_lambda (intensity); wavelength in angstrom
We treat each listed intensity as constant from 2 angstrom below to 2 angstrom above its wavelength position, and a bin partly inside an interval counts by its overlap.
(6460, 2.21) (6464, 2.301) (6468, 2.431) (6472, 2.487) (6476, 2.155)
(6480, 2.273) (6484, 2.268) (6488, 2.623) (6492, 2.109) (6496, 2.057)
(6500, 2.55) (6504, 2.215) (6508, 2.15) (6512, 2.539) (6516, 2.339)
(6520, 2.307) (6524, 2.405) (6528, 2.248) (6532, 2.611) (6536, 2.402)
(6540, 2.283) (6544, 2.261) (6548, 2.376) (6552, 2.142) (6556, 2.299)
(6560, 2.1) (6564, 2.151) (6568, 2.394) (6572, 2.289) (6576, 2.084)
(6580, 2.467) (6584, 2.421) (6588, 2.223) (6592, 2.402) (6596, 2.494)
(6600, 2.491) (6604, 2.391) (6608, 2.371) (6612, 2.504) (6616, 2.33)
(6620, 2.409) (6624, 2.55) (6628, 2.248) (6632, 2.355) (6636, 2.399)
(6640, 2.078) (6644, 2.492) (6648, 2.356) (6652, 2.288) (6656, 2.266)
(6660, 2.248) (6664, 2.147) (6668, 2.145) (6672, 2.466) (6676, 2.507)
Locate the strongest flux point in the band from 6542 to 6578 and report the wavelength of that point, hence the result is 6568 angstrom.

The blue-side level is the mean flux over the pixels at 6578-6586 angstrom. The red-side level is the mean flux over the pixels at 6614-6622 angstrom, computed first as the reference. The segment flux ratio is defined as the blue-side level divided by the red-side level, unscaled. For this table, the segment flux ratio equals 1.03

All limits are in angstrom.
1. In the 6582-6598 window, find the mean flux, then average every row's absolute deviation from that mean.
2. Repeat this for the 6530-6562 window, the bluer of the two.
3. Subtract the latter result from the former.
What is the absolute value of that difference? 0.034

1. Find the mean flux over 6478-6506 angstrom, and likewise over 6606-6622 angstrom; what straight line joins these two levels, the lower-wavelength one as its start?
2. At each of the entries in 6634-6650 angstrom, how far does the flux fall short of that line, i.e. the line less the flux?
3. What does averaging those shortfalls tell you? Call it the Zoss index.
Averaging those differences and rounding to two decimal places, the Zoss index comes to 0.10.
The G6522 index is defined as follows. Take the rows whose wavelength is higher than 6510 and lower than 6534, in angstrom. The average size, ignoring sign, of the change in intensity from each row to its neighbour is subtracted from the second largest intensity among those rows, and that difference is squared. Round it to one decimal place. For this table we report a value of 5.6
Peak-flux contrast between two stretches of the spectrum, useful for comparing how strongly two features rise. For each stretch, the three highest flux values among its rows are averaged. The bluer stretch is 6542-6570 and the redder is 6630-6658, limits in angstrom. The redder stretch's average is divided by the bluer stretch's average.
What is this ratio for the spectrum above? 1.03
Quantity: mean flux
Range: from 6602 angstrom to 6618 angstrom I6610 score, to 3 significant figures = 2.40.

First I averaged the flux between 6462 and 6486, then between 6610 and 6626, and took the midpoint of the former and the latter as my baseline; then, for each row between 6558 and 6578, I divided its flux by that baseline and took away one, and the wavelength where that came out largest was 6568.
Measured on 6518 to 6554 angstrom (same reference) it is 6532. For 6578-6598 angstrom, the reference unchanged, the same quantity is 6596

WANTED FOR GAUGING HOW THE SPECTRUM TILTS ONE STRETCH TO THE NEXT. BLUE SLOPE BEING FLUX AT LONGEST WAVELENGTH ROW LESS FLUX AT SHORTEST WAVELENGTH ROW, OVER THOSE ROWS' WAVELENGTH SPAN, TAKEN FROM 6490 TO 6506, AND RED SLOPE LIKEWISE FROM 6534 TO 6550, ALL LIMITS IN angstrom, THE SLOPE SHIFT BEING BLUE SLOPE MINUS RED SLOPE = 0.01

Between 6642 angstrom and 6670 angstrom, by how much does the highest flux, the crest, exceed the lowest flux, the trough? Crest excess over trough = 0.35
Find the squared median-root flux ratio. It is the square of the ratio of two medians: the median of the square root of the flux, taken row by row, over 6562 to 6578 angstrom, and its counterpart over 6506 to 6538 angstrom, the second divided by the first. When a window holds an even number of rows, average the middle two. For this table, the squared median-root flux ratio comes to 1.068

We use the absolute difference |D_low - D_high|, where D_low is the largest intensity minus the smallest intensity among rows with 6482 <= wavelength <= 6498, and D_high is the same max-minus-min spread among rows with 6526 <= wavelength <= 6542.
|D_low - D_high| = 0.20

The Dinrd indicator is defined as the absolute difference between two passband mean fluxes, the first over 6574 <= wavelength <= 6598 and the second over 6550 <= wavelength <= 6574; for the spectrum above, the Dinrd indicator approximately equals 0.12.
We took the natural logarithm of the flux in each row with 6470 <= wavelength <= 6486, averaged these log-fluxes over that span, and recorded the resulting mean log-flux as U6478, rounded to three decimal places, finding 0.830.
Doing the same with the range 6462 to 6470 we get 0.861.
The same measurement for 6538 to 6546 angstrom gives 0.821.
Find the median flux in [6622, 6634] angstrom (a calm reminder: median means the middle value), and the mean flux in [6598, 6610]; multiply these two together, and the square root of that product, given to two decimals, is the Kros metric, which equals 2.39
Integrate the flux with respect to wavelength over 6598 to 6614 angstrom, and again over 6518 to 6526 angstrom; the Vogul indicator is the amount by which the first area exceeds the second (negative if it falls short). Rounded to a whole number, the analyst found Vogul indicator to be 20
